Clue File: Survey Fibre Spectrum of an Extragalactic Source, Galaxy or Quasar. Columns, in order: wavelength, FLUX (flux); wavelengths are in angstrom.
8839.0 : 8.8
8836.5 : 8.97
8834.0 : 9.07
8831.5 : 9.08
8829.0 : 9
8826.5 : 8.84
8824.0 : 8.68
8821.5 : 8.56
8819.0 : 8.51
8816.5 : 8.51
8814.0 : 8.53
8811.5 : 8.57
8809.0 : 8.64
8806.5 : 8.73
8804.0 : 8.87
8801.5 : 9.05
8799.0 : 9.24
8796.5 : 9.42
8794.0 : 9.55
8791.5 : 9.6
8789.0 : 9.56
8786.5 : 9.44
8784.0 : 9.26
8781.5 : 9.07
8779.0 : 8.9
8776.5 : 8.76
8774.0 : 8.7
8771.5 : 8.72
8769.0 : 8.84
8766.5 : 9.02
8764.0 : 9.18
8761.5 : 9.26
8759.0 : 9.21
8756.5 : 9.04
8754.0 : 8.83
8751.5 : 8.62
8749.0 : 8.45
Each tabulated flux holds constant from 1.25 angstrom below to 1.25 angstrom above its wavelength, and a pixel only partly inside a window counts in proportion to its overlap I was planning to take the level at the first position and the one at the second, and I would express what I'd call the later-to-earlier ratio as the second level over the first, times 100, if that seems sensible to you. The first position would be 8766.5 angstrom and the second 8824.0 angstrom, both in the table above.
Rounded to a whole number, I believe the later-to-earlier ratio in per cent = 96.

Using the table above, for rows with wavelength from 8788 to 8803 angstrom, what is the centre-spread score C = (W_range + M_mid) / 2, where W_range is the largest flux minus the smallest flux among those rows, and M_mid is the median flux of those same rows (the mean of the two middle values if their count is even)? 5.0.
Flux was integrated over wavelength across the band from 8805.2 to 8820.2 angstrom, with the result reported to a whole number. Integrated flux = 129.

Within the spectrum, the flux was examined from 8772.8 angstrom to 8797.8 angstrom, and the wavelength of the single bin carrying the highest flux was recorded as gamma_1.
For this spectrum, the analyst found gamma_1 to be 8791.5 angstrom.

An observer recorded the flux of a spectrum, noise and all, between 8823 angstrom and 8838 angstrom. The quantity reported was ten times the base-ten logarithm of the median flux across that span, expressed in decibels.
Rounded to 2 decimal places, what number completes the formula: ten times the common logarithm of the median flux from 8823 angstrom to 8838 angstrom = 9.54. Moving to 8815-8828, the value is 9.32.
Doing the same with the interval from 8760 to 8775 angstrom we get 9.51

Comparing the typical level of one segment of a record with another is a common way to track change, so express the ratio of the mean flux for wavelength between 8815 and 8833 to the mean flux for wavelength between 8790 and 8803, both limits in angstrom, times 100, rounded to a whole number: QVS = 93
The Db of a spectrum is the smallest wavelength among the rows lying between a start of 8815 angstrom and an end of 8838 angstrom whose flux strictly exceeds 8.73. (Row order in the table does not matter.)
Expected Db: 8826.5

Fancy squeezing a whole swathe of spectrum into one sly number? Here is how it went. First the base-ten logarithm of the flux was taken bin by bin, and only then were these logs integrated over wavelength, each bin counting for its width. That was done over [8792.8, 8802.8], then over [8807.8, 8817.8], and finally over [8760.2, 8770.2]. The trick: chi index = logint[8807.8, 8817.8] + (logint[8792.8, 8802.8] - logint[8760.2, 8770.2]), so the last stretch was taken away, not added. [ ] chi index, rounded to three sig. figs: 9.44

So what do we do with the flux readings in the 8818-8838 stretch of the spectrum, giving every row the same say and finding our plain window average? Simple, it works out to 8.84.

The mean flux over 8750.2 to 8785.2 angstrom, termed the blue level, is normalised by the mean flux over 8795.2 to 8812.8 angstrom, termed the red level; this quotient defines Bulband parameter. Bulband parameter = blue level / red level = 1.00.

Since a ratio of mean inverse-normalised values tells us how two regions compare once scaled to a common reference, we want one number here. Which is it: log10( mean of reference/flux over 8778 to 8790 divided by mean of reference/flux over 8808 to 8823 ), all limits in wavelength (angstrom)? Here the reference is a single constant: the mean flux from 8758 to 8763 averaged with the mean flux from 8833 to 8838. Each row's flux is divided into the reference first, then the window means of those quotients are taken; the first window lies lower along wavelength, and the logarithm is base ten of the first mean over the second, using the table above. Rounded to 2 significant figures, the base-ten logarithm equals -0.034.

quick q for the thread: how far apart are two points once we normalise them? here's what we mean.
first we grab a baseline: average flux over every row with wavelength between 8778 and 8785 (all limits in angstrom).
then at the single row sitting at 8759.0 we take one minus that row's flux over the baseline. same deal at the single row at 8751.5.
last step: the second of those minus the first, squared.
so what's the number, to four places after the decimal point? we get 0.0042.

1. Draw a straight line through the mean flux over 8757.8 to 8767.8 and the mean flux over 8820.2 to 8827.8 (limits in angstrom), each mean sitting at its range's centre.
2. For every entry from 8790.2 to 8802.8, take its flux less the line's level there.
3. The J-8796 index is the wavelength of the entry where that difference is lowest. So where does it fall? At 8801.5 angstrom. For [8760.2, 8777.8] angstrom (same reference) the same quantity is 8774.0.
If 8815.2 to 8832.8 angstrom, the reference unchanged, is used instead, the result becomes 8816.5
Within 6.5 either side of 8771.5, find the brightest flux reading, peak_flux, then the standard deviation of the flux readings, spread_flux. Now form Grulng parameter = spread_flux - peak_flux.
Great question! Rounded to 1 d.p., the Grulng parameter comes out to -8.9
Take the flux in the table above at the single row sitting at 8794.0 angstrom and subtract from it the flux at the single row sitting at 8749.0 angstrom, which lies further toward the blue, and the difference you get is 1.1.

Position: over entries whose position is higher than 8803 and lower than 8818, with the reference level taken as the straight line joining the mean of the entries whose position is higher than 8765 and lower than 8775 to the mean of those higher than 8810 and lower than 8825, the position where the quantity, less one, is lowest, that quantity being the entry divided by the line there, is 8816.5 angstrom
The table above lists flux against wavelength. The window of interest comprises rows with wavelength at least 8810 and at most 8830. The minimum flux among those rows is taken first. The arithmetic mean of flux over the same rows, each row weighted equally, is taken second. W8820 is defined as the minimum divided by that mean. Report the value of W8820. 0.984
